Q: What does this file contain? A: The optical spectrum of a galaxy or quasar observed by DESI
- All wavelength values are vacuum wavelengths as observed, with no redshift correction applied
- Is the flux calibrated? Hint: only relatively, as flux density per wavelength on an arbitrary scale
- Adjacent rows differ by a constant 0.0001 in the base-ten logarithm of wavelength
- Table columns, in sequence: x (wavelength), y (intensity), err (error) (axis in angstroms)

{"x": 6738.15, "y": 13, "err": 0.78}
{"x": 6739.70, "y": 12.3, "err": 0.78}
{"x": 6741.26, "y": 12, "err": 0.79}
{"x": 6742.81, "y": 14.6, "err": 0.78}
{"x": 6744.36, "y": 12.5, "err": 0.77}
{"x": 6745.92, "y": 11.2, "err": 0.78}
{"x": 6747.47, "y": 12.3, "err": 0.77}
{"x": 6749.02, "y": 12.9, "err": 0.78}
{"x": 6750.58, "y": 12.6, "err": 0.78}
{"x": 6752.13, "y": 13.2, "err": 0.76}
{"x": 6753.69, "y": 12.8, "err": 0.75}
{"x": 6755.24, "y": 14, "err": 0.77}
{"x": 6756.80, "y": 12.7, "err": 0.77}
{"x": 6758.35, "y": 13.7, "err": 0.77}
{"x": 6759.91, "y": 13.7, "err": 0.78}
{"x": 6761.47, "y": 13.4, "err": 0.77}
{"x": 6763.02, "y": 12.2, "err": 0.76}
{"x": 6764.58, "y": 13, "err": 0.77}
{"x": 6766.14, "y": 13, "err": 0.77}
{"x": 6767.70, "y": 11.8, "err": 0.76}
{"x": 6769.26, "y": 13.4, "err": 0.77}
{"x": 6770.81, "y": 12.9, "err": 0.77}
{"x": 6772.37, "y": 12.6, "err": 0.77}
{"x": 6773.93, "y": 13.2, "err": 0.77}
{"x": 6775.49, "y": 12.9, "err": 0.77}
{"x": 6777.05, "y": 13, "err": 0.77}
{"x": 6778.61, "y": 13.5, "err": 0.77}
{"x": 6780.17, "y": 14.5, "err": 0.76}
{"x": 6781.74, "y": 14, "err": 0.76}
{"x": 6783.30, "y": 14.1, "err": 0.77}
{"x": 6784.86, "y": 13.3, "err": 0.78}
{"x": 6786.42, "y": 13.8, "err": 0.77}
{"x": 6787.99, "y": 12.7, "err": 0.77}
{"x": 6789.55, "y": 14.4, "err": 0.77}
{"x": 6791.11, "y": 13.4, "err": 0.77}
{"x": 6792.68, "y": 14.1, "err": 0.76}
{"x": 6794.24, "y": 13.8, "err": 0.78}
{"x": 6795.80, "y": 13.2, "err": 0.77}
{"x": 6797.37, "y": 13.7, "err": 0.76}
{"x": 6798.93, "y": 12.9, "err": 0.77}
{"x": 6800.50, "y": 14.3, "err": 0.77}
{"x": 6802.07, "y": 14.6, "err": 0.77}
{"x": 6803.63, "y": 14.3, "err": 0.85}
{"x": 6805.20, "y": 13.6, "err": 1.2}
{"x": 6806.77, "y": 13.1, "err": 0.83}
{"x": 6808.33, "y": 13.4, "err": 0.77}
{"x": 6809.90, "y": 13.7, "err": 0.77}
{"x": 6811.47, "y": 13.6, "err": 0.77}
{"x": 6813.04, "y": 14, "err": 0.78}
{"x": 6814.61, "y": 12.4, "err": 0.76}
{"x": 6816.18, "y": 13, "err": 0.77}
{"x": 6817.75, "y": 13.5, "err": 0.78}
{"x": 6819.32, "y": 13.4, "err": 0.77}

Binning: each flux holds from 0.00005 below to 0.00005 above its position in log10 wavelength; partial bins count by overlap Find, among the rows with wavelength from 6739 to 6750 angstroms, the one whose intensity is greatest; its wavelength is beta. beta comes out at 6742.81 angstroms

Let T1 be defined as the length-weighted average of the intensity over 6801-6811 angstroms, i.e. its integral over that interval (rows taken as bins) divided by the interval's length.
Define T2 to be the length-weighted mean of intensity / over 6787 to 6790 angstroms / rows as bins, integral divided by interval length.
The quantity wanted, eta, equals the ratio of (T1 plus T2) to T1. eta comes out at 1.98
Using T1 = 13.8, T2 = 13.5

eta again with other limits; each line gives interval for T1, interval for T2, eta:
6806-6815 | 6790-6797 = 2.02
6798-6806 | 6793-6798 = 1.98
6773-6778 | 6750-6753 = 1.99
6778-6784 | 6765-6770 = 1.91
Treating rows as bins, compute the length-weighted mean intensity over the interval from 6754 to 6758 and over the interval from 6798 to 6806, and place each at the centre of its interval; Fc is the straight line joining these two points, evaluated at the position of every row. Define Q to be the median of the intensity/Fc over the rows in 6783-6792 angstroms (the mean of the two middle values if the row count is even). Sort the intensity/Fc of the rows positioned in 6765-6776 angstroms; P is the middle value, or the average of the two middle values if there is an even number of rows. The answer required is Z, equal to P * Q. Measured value 0.94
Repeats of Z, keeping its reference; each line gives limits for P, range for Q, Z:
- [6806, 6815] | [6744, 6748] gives 0.89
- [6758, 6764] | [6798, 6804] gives 1.04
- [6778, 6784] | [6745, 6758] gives 0.98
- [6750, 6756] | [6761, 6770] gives 0.94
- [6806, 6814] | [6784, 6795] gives 0.97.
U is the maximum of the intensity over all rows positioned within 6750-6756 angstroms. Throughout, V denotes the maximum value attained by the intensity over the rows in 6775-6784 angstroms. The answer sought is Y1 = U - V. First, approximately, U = 14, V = 14.5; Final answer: -0.50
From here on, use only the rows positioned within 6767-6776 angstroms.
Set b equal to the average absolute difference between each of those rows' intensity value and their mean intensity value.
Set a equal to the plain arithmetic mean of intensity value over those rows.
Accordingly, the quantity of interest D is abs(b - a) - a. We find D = -0.40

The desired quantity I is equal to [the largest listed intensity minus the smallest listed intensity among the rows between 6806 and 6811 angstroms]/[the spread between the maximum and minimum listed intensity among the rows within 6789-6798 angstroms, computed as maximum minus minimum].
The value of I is 0.50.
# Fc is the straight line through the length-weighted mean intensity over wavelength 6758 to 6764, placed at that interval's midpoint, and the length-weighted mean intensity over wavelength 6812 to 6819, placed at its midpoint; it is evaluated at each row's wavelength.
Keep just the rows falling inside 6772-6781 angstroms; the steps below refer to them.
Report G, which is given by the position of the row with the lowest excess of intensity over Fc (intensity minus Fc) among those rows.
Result 6772.37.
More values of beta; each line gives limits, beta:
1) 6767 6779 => 6778.61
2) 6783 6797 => 6789.55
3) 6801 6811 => 6802.07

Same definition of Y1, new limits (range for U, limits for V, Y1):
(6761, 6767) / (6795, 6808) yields -1.20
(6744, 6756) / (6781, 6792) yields -0.40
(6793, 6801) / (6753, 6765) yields 0.30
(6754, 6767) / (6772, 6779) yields 0.50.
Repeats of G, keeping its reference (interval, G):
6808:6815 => 6814.61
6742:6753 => 6745.92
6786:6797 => 6787.99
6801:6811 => 6806.77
